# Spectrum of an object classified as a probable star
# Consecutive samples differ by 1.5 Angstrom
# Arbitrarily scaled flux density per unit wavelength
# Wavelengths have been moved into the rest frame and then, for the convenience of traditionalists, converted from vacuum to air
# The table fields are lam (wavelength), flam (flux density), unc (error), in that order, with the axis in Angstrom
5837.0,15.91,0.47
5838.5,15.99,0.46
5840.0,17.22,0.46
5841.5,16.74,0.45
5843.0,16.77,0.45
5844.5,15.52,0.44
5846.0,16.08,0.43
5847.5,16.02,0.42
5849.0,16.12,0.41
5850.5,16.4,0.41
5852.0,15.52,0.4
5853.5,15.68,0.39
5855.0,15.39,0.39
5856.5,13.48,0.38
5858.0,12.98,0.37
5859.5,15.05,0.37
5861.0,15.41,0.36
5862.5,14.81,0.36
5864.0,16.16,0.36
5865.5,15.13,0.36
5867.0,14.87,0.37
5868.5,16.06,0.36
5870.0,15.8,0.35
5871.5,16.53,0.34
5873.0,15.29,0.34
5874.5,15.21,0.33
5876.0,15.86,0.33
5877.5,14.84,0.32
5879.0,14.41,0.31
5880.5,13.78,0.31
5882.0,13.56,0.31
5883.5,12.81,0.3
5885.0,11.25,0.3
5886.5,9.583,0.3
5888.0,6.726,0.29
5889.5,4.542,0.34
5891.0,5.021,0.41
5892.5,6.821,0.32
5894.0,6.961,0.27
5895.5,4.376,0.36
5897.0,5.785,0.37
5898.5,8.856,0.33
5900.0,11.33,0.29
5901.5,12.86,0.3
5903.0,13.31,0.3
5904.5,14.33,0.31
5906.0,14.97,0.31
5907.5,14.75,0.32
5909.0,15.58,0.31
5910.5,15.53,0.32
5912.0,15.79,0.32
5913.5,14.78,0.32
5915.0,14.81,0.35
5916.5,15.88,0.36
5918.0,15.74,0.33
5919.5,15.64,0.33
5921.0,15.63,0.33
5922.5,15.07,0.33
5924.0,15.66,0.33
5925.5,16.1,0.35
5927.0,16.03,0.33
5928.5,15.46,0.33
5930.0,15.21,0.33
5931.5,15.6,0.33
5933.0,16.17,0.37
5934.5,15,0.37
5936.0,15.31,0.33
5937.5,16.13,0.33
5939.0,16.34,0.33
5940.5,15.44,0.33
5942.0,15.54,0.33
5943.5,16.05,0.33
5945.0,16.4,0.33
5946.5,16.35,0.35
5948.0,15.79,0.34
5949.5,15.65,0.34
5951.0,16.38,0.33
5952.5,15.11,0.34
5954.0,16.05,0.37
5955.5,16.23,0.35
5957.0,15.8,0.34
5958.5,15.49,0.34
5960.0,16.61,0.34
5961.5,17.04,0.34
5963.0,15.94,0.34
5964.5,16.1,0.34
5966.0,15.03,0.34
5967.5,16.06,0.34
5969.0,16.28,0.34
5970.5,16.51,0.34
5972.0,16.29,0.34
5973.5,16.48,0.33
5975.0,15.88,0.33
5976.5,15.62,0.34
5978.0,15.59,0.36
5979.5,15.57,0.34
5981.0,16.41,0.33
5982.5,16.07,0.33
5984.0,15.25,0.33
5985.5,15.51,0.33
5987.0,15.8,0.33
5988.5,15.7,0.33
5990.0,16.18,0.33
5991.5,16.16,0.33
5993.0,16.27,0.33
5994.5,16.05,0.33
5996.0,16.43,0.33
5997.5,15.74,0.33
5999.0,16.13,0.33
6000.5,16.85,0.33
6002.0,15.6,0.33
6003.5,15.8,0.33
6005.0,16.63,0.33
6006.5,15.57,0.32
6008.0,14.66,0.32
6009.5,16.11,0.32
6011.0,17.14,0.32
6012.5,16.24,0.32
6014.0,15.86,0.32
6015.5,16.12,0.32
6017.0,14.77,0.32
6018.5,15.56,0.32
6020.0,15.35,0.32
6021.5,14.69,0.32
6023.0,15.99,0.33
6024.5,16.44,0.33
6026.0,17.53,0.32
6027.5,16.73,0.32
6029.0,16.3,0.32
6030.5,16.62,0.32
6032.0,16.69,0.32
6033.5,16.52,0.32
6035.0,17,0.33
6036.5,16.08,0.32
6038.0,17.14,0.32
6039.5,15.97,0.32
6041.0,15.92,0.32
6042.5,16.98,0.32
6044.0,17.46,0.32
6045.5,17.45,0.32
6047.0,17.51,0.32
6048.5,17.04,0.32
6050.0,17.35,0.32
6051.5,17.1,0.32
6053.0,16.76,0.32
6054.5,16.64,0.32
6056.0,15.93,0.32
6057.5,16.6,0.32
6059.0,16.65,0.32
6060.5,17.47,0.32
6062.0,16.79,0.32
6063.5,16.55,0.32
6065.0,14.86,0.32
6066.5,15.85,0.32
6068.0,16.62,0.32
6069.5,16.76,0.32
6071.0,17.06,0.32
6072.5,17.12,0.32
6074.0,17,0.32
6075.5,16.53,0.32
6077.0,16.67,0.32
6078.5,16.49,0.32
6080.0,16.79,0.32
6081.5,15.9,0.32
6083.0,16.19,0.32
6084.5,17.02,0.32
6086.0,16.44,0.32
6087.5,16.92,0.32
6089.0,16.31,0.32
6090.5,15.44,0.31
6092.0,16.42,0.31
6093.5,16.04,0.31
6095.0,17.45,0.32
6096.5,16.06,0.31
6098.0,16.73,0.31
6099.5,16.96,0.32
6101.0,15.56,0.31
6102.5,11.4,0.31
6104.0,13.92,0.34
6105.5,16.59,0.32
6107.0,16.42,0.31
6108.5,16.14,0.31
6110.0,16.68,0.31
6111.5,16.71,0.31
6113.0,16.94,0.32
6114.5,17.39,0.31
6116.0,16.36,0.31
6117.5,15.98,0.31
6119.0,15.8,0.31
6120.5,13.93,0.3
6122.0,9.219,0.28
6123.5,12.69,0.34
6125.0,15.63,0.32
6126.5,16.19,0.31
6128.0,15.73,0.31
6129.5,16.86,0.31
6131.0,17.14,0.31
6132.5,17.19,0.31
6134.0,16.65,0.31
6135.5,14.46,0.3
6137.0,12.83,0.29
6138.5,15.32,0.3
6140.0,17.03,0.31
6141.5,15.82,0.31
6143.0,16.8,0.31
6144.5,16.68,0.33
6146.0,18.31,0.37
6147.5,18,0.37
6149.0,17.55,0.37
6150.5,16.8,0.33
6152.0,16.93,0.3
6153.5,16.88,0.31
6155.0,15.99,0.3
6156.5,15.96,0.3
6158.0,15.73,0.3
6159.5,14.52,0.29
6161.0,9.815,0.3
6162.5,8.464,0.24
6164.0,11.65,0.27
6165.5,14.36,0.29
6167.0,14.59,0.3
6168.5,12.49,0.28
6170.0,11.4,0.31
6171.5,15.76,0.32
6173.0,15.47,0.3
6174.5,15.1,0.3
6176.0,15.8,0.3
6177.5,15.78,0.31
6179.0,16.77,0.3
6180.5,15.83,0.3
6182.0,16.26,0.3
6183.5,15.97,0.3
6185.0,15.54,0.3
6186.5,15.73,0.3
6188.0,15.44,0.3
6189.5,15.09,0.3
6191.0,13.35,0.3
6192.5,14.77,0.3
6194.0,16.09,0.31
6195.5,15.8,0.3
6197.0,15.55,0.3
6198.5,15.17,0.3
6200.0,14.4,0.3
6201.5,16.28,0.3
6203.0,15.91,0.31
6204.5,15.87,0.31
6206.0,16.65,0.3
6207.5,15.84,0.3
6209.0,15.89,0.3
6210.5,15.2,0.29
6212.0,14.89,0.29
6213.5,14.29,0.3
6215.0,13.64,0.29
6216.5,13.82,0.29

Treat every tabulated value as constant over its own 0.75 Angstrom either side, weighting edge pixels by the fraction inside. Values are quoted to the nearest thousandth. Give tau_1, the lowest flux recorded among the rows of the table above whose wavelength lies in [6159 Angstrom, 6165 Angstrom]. 8.464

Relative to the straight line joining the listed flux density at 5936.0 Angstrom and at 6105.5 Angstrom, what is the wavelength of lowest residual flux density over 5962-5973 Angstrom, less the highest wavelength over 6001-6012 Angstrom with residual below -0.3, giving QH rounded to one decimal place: -42.0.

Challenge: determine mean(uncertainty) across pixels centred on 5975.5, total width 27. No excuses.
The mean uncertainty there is 0.337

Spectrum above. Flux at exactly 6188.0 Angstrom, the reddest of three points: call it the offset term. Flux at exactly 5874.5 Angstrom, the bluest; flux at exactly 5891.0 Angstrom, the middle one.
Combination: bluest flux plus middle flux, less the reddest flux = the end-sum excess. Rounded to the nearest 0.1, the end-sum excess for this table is 4.8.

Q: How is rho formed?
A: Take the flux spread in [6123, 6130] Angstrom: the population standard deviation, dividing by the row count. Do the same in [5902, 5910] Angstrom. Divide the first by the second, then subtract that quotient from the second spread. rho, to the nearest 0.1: -1.1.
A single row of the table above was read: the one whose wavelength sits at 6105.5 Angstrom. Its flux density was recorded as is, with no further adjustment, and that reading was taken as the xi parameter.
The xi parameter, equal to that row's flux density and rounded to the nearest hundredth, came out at 16.59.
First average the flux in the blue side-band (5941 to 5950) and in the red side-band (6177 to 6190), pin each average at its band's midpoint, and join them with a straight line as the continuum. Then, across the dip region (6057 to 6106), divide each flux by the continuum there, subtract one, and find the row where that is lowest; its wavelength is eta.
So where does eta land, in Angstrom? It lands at 6102.5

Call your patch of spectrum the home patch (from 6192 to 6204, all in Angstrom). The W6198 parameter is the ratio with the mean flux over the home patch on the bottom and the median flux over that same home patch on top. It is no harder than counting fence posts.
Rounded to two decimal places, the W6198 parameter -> 1.01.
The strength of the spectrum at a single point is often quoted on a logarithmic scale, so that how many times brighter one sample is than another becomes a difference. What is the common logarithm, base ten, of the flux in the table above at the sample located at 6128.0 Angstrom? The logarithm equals 1.20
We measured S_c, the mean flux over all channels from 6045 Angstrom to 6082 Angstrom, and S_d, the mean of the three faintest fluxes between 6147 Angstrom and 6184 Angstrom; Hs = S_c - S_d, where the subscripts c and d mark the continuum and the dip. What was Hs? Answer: 6.8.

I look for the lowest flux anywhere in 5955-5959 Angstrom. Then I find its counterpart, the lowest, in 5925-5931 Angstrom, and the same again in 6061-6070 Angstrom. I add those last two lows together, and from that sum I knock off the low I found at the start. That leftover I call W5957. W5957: 15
